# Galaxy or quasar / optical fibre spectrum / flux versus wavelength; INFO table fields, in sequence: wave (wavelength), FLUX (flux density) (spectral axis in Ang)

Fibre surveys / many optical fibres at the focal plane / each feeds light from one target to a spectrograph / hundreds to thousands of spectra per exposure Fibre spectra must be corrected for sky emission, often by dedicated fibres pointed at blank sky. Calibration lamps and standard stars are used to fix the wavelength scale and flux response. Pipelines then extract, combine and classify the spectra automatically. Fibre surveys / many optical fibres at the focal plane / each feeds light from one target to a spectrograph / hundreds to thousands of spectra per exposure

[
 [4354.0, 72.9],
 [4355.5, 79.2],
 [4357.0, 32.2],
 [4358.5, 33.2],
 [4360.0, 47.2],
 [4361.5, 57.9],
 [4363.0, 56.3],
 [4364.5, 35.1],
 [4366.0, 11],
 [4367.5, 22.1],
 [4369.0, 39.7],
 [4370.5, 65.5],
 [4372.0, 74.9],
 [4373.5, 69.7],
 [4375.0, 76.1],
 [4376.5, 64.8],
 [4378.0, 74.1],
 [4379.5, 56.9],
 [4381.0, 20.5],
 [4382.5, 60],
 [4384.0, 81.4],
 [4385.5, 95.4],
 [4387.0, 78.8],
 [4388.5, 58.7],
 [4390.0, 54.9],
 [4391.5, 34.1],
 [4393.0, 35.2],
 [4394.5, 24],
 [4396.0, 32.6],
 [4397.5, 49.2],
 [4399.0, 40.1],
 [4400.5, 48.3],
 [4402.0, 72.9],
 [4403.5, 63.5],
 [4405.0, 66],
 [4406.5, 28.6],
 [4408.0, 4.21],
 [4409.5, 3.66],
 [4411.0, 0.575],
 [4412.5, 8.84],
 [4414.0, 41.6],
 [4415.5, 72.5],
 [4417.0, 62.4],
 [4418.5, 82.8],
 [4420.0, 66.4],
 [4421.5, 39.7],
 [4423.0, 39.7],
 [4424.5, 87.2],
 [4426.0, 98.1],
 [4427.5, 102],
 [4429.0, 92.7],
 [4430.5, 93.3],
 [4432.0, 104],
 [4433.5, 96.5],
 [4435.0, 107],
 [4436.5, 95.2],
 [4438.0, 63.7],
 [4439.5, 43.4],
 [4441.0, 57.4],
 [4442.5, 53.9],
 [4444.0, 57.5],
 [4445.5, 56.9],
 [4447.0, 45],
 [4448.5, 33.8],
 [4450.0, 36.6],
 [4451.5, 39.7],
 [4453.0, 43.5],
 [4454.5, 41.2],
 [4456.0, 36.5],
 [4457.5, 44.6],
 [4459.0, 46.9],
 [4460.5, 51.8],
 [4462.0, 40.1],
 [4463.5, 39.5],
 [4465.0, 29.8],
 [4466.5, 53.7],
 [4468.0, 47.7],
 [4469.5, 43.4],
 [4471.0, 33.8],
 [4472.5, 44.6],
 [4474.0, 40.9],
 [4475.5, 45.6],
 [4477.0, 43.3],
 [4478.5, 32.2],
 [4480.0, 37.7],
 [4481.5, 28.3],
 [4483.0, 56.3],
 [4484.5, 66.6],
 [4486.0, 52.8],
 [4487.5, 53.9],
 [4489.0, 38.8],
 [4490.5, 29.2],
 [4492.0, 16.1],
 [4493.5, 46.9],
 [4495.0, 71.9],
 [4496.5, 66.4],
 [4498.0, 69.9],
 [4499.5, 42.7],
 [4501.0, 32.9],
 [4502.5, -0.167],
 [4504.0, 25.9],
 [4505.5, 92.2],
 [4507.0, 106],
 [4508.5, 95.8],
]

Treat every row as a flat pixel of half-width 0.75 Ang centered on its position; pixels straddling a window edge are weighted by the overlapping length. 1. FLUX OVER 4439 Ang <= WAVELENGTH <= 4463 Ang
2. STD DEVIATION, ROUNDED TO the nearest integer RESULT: 8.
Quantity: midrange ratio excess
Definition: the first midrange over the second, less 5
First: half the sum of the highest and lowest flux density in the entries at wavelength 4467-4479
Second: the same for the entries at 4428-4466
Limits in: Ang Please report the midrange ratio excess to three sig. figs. -4.42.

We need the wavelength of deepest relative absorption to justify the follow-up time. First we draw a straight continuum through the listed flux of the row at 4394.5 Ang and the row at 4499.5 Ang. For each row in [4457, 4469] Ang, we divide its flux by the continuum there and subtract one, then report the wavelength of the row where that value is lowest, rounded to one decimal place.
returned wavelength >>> 4465.0 Ang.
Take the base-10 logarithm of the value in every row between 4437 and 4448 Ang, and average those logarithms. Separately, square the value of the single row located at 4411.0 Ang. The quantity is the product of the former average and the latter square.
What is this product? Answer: 1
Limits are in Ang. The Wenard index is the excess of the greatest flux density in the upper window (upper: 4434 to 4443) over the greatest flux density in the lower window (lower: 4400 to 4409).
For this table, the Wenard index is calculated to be 34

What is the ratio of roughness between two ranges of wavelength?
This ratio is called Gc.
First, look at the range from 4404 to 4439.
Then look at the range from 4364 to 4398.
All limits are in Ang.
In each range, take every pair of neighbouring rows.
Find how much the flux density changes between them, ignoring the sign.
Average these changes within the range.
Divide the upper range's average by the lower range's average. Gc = 1.02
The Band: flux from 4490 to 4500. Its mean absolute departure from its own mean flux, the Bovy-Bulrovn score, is 17.5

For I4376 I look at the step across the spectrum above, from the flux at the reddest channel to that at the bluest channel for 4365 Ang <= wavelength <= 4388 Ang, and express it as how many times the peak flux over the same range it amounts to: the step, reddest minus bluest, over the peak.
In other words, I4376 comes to 0.7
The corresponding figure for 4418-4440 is -0.4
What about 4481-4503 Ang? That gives -0.4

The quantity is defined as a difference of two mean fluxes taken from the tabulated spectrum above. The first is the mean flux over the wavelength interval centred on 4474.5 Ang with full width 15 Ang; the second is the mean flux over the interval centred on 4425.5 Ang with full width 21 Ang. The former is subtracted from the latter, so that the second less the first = 42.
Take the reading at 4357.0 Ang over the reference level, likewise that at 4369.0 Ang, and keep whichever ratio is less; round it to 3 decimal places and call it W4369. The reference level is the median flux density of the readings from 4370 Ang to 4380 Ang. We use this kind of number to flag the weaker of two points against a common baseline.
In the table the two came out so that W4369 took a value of 0.462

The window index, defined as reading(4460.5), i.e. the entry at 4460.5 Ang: 51.8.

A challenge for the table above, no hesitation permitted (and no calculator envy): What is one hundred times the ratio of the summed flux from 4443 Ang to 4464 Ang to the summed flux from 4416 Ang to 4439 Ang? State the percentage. 50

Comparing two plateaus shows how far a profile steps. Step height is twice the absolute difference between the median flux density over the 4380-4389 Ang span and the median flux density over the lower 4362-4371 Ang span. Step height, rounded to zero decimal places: 64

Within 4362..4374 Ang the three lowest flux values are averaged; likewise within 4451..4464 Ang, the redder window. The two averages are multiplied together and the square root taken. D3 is 30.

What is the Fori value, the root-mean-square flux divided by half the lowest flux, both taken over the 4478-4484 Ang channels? 2.8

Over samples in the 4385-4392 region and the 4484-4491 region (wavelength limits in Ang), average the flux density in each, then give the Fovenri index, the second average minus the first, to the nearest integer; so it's -16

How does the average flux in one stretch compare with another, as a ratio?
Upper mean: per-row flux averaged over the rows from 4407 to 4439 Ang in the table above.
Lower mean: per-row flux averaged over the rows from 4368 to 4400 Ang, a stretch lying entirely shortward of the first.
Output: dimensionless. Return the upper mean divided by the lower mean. 1.15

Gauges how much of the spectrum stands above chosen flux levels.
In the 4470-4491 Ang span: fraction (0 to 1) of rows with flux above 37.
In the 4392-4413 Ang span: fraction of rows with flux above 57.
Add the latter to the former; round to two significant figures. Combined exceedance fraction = 0.93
